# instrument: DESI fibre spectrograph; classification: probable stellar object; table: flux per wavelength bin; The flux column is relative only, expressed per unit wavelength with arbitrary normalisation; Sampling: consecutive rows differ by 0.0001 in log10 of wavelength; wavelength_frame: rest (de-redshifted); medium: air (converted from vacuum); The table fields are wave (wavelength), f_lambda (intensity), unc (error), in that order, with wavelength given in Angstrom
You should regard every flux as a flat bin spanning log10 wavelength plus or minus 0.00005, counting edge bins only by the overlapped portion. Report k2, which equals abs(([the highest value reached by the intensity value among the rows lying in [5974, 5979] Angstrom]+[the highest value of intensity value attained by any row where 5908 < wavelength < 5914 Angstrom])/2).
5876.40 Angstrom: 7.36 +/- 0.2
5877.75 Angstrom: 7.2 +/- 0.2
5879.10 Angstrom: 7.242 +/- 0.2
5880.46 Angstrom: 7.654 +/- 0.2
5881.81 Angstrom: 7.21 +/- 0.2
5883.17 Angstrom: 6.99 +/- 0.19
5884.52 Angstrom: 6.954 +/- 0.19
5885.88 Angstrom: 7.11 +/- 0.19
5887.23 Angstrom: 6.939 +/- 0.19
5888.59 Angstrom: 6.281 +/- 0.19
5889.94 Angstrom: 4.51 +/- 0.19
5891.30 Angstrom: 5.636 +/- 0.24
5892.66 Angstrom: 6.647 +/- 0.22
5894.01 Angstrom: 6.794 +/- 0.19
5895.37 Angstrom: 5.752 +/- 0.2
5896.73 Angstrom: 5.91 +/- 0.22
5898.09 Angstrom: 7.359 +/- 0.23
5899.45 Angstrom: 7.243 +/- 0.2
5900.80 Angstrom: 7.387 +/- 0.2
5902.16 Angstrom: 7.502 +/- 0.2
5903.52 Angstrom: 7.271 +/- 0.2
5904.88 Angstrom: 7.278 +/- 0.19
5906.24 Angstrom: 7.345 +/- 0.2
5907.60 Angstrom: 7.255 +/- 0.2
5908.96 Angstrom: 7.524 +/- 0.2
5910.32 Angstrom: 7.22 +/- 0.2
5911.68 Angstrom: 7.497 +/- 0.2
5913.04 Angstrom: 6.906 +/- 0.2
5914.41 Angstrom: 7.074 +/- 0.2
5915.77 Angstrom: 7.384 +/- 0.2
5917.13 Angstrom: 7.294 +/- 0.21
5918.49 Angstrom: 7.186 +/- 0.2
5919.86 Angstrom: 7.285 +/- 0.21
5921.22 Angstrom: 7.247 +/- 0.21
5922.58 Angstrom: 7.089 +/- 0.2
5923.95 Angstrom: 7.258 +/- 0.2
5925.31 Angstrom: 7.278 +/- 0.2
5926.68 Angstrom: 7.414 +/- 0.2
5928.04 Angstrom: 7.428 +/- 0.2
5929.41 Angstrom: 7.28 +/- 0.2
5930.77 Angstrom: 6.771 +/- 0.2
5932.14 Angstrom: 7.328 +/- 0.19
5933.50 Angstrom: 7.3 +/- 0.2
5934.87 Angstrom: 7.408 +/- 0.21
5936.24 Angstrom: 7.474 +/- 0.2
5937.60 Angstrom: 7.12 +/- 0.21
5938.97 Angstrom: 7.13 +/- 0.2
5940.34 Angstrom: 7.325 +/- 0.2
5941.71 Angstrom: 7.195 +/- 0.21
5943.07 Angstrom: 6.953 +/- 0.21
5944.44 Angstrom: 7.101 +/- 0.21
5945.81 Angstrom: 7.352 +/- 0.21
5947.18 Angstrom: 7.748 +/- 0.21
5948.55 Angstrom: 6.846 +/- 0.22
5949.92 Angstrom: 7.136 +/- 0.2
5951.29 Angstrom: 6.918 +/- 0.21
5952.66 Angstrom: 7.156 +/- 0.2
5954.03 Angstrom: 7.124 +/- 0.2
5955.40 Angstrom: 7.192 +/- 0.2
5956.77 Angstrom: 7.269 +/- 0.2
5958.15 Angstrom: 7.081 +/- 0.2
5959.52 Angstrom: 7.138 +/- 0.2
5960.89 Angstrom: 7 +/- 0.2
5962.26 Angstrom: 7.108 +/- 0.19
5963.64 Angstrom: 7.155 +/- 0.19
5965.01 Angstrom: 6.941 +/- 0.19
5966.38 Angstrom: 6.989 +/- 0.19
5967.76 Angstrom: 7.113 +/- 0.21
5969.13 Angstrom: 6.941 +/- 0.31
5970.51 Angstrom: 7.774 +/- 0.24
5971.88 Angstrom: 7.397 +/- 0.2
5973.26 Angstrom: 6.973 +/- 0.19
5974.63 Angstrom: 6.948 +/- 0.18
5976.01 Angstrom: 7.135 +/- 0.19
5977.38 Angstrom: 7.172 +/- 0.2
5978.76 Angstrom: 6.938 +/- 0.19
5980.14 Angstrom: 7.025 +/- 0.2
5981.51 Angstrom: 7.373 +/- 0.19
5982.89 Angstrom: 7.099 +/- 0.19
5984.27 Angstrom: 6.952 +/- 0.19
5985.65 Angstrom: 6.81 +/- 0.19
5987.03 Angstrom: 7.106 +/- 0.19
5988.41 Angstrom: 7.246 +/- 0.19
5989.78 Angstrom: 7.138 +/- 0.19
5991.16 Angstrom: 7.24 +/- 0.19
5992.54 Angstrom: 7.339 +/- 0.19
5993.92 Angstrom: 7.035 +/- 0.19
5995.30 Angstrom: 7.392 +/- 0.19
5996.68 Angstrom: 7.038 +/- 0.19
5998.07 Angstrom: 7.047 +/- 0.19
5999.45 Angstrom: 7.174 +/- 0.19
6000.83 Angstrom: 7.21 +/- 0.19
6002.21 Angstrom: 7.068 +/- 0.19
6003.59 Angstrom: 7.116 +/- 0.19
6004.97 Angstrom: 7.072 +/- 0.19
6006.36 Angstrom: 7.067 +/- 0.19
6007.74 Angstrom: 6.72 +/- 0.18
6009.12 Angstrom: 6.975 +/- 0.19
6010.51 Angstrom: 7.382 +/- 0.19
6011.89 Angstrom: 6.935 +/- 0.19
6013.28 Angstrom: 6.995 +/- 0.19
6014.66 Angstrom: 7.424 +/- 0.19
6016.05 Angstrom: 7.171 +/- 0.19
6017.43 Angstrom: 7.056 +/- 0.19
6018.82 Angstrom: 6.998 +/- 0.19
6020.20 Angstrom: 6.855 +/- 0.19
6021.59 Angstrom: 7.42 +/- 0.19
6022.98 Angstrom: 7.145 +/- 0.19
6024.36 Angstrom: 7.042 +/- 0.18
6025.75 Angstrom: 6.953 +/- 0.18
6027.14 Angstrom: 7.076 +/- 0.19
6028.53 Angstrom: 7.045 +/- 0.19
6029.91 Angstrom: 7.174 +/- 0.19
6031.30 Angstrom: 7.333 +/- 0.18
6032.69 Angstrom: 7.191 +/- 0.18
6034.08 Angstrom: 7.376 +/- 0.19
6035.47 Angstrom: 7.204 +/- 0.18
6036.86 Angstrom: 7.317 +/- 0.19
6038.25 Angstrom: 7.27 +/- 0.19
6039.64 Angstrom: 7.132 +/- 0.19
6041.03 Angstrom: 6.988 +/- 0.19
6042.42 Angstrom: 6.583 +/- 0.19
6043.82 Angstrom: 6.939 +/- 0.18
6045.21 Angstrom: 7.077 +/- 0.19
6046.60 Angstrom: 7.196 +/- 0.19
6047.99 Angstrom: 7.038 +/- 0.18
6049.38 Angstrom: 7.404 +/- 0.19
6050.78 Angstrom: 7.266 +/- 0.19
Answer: 7.35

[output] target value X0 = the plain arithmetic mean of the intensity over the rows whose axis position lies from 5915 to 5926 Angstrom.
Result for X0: 7.25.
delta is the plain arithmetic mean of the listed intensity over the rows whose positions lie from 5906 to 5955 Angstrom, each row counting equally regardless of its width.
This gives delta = 7.232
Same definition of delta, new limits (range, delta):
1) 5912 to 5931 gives 7.207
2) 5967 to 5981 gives 7.142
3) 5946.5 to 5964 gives 7.144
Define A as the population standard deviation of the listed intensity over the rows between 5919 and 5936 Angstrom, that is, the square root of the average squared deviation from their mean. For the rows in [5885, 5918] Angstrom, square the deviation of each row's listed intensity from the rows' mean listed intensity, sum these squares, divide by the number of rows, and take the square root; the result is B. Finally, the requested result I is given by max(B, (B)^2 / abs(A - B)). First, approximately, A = 0.17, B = 0.733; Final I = 0.96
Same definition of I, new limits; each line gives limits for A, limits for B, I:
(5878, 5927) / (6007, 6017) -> 0.23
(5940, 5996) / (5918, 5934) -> 0.72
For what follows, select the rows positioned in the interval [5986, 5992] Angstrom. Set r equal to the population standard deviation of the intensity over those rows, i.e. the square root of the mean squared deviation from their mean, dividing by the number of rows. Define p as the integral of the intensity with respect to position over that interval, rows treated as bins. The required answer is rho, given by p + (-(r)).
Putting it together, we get 43.0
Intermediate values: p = 43.0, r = 0.06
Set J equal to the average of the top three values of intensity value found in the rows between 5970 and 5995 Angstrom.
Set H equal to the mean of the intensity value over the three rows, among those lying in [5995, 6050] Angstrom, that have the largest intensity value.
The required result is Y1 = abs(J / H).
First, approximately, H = 7.42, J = 7.51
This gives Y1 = 1.01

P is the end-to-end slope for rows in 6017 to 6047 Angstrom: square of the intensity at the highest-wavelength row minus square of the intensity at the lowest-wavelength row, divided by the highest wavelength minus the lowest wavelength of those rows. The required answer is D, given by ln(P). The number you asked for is -2.7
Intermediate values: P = 0.068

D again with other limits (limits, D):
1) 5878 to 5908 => -5.0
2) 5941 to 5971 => -1.2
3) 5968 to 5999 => -3.0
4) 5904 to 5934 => -4.5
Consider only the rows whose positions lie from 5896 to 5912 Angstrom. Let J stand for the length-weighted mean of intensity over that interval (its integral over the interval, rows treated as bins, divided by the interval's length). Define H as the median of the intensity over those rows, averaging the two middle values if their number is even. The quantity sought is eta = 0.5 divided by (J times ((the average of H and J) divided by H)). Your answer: 0.0696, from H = 7.31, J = 7.22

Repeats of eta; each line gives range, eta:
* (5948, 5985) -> 0.0704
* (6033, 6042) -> 0.0697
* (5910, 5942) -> 0.0692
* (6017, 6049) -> 0.0702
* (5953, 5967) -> 0.0705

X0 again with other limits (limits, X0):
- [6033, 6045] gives 7.10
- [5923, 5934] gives 7.26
